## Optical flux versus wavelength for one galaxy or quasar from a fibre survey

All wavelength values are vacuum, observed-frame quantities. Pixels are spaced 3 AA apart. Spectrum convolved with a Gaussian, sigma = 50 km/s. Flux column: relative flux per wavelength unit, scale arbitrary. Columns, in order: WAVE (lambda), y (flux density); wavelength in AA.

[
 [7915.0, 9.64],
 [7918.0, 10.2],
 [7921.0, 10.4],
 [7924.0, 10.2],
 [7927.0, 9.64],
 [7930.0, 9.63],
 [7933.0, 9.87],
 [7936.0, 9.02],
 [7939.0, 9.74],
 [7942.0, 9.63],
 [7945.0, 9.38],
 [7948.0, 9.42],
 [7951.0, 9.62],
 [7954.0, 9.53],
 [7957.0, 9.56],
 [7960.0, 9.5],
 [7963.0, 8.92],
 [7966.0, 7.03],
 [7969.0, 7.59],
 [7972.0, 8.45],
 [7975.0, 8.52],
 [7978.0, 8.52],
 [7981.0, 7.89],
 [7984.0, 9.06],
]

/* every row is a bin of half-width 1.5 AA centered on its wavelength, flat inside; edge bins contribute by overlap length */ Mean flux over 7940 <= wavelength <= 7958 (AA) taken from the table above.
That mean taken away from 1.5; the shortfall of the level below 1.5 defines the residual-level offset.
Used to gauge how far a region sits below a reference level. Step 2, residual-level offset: -8.0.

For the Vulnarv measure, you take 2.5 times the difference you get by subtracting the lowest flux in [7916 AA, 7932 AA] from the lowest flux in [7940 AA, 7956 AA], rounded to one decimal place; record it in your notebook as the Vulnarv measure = -0.6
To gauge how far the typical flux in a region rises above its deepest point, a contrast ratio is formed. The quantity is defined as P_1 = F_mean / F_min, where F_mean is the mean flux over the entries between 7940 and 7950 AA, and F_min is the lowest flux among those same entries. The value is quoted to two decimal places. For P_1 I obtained 1.01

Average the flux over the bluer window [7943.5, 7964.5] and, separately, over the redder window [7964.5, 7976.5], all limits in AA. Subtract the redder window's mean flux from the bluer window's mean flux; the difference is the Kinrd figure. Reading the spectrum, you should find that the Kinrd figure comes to 1.5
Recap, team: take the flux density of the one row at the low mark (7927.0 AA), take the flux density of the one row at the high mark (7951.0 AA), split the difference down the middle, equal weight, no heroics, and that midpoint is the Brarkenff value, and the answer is 9.63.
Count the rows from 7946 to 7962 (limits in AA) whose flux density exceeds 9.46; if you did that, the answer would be 4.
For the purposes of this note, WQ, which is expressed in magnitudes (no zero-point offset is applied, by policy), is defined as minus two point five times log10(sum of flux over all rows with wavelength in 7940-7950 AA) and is -3.63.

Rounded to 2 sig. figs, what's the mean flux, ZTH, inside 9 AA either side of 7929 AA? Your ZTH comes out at 9.8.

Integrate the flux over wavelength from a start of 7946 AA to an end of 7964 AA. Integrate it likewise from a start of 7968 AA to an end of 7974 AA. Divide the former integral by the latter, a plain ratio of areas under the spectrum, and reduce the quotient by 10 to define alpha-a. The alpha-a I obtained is -6.5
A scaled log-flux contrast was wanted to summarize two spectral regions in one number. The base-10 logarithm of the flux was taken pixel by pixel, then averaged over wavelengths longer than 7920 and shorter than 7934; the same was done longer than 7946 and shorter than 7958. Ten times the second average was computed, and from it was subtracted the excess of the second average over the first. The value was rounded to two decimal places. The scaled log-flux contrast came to 9.81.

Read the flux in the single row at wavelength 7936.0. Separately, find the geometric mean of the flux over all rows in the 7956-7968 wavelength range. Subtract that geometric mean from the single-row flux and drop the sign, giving 0.3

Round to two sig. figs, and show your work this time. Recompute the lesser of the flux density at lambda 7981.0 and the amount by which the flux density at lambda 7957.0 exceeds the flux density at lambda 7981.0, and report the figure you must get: 1.7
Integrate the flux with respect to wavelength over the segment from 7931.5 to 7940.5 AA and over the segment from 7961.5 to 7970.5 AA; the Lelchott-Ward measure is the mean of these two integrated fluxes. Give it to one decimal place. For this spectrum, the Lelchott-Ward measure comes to 78.3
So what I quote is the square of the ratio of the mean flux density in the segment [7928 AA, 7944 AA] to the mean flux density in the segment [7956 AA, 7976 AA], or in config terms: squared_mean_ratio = 1.27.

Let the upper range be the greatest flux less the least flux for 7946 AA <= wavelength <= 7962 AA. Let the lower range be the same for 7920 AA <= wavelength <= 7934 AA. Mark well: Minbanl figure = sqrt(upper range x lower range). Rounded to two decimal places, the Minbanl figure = 0.39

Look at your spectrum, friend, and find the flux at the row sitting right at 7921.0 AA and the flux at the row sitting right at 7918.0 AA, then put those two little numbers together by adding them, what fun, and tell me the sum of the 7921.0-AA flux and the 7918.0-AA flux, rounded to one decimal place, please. 20.6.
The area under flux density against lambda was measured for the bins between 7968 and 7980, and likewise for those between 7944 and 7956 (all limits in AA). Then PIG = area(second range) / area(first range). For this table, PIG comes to 1.15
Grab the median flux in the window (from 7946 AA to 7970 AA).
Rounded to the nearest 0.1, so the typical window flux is 9.5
